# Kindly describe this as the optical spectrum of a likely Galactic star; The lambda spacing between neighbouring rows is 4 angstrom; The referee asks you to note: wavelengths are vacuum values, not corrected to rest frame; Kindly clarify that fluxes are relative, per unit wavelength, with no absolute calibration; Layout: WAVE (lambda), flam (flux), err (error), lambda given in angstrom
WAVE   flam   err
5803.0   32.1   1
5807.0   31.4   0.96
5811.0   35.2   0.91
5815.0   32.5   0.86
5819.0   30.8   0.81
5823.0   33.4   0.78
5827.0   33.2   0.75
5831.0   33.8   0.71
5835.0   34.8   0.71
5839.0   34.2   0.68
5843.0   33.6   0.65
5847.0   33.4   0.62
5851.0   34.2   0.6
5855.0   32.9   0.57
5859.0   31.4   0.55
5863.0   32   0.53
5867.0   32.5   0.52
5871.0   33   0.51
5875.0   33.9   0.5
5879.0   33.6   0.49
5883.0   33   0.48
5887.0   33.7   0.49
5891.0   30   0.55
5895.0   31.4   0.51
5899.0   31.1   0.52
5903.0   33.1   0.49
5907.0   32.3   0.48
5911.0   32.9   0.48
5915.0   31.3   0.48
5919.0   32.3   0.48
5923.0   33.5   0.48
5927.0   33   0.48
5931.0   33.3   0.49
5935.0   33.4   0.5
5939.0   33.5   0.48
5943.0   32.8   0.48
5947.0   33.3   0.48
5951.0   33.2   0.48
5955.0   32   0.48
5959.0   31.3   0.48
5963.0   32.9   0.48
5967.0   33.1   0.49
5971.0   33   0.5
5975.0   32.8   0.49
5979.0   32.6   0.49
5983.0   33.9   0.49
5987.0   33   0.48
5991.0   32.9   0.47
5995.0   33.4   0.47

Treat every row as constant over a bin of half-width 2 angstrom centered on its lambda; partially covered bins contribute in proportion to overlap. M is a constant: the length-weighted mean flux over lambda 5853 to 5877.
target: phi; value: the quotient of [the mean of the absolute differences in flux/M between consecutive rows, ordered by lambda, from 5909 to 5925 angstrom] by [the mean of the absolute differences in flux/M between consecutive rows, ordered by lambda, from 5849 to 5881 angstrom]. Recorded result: 1.58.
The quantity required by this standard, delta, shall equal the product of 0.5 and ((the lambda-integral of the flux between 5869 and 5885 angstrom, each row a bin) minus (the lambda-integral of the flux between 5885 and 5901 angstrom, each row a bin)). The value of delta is 15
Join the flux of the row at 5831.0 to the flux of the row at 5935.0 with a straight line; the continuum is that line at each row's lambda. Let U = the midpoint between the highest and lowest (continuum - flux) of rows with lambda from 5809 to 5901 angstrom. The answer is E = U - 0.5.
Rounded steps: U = 1.12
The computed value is 0.6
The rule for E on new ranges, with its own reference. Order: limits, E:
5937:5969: 0.4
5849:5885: 0.4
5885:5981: 1.2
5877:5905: 1.2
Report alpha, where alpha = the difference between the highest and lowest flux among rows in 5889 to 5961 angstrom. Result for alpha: 3.5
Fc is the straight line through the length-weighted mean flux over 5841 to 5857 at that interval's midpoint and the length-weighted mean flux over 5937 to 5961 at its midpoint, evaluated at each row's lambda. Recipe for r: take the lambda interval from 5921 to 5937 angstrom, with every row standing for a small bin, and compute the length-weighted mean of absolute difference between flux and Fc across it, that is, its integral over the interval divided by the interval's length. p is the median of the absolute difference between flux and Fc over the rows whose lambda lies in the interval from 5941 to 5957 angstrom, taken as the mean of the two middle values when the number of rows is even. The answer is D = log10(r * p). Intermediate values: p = 0.6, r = 0.4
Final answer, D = -0.6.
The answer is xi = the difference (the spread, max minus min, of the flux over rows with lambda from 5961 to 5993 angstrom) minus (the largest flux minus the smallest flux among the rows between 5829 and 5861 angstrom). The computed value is -2.1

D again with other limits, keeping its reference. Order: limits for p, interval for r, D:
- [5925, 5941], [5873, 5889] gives -0.7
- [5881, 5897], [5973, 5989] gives -0.1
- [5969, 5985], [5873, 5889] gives -0.8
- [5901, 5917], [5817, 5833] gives -0.4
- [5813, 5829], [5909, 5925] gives -0.2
